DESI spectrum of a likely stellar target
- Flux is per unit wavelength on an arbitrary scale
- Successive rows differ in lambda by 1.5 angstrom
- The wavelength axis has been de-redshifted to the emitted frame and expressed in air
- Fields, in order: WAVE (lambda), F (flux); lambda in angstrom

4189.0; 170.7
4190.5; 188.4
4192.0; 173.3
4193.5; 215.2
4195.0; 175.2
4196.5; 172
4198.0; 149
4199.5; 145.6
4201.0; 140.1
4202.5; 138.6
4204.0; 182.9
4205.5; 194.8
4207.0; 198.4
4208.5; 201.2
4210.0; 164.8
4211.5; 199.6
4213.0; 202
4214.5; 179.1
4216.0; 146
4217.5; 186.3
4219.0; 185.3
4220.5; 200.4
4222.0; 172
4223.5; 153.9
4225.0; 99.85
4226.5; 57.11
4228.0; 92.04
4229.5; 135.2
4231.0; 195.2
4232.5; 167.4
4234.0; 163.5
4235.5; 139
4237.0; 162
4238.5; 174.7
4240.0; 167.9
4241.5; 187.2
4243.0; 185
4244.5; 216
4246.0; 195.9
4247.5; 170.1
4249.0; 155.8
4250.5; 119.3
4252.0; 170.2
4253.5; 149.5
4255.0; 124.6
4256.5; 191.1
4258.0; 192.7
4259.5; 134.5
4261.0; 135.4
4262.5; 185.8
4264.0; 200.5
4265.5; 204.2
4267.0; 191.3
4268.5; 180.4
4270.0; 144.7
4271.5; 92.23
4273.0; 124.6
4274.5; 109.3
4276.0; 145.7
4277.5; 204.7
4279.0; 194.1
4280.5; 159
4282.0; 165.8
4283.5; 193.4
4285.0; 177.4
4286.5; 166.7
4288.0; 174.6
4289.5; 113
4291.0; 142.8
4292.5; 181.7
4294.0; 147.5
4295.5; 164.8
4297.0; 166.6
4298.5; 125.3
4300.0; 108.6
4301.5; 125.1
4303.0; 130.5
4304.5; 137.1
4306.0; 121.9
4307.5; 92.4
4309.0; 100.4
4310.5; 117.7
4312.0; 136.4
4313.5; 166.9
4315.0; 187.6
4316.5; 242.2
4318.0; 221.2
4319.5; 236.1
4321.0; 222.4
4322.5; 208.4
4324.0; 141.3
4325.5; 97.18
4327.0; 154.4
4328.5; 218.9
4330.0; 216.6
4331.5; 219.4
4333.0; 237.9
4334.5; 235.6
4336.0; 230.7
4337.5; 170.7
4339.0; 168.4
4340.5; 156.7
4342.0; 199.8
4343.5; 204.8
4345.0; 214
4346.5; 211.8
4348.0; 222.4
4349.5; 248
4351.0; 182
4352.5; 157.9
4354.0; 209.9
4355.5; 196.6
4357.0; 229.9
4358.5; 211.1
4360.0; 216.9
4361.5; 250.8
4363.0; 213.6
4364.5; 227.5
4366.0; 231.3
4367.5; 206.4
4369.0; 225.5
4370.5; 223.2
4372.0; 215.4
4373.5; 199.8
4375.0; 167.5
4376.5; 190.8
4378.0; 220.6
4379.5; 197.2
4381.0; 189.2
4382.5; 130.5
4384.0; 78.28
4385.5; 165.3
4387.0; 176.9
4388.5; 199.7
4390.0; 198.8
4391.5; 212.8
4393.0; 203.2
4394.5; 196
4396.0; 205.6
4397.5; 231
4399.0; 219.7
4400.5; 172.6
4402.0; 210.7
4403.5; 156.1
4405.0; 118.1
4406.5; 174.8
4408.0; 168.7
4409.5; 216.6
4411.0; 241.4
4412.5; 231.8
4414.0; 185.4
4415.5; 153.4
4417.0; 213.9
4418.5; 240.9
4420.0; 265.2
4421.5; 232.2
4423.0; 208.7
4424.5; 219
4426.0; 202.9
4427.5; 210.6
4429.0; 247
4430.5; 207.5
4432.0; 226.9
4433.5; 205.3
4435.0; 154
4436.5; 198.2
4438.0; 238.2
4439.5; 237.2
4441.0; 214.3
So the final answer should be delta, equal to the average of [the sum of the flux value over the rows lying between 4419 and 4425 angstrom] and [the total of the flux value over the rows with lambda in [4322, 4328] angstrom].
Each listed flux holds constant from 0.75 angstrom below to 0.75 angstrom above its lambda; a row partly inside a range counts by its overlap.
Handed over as 763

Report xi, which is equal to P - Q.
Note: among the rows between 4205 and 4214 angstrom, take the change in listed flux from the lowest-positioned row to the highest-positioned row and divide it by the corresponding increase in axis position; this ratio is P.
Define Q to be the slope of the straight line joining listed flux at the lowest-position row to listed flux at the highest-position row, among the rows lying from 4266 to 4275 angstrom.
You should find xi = 12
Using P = 1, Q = -11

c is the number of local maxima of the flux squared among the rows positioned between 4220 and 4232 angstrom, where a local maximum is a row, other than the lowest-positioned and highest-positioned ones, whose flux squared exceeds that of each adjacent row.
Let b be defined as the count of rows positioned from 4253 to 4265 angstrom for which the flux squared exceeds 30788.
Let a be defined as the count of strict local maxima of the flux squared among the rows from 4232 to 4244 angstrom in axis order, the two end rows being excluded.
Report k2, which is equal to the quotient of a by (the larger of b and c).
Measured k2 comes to 0.5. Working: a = 2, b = 4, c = 0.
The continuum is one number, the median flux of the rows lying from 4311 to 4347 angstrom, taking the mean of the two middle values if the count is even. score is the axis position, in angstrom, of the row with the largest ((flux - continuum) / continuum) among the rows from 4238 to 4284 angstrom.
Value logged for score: 4244.5 angstrom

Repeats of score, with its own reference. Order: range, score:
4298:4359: 4349.5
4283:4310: 4283.5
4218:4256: 4244.5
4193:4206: 4193.5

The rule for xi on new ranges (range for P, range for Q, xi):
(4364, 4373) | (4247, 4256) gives 4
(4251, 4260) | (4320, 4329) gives -4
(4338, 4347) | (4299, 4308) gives 8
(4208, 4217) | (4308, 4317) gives -26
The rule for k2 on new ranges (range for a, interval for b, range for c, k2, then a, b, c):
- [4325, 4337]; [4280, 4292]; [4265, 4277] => 1.0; 2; 2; 1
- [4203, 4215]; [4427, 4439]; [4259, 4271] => 0.3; 2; 7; 1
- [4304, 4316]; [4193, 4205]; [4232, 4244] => 0.0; 0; 2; 2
